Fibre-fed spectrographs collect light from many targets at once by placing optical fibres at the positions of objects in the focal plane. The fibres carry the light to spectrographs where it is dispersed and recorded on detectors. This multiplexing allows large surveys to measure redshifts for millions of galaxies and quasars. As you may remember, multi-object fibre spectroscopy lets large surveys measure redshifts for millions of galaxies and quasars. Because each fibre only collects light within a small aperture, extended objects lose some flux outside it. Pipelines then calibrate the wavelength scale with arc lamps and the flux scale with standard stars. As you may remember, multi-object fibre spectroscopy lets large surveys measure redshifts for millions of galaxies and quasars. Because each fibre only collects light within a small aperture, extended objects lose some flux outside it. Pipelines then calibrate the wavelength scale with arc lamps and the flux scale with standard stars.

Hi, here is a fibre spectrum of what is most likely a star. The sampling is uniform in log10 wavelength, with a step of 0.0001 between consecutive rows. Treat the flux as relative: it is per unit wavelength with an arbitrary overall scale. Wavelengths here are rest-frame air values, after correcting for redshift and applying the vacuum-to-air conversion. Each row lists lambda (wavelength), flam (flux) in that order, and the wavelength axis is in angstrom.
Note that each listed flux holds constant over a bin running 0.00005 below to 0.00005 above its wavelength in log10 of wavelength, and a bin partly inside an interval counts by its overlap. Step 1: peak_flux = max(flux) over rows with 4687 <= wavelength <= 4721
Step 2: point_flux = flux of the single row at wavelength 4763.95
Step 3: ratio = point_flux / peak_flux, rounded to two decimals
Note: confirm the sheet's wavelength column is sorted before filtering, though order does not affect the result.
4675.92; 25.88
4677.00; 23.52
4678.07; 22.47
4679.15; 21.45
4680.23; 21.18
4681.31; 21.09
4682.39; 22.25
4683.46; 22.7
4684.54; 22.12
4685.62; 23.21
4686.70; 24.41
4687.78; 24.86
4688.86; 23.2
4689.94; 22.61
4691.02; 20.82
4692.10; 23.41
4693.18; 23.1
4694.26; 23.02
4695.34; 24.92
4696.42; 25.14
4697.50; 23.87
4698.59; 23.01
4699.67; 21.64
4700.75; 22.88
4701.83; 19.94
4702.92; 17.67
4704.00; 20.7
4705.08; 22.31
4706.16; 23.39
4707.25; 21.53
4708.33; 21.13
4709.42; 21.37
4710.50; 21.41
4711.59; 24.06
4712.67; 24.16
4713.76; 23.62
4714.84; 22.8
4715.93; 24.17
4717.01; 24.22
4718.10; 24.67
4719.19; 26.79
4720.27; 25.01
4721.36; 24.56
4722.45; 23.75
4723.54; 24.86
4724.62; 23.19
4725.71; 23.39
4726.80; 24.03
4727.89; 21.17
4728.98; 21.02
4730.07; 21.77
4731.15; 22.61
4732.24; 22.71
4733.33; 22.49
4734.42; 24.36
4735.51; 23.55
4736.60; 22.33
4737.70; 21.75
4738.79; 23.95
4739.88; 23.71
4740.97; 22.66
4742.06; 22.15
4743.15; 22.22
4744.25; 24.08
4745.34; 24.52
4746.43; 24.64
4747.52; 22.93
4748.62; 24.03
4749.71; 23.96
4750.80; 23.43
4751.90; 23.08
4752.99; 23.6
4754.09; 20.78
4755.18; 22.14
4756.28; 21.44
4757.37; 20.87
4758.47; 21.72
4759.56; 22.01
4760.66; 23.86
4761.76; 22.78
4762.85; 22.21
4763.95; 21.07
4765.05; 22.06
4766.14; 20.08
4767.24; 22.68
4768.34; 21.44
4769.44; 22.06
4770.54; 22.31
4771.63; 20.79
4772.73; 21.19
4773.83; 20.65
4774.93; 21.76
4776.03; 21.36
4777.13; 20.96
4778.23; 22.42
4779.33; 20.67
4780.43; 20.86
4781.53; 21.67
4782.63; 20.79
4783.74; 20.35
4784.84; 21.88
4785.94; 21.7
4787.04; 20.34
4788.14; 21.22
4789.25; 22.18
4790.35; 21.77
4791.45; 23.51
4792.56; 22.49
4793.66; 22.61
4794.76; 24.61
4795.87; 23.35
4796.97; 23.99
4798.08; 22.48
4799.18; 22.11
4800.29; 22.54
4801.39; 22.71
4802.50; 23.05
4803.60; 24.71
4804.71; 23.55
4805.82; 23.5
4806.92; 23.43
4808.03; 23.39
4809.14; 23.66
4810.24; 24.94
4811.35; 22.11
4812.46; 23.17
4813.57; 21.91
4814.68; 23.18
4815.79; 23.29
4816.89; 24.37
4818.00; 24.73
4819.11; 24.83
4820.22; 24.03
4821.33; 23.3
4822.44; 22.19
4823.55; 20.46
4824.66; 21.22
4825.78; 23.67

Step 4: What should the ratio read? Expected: 0.79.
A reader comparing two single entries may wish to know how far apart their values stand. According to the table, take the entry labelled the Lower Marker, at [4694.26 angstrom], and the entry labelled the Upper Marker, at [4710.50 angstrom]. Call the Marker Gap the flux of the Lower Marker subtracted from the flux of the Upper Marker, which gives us -1.6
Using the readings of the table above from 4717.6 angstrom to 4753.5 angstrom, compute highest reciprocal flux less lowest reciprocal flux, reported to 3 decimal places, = 0.010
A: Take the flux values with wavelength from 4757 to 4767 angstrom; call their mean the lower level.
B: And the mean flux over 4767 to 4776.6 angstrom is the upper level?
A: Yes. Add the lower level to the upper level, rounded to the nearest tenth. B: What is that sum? 43.4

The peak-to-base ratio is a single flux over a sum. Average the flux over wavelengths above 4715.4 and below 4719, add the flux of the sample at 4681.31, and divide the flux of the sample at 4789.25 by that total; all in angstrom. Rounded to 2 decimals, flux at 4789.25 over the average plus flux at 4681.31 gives 0.49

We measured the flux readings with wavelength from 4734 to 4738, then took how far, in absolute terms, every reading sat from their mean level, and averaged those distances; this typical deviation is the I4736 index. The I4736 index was 0.96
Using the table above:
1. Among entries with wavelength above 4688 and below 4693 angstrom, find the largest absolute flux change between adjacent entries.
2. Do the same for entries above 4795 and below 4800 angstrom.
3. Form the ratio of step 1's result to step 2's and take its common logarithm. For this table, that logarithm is 0.2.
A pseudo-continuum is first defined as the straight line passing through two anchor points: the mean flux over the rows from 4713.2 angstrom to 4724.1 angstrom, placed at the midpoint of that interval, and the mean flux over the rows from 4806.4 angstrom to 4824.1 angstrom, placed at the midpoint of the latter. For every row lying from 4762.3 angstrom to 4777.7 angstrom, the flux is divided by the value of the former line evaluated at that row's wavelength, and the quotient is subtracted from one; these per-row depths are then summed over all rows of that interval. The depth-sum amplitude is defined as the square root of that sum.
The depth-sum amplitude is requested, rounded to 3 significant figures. 1.18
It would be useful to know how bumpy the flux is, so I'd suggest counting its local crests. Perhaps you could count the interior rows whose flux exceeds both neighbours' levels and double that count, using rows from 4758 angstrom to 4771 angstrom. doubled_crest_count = 6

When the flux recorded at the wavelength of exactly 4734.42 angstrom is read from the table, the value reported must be 24.36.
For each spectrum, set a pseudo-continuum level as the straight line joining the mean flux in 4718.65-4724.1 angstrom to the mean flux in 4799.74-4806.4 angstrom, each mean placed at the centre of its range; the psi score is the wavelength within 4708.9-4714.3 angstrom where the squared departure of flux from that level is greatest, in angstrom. 4709.42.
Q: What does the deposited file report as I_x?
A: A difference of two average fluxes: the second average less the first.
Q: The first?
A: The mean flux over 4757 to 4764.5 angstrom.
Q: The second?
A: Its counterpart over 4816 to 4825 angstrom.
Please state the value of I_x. 1.1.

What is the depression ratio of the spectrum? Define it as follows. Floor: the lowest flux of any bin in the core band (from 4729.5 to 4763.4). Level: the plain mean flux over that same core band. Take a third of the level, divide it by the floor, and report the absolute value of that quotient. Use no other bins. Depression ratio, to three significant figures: 0.367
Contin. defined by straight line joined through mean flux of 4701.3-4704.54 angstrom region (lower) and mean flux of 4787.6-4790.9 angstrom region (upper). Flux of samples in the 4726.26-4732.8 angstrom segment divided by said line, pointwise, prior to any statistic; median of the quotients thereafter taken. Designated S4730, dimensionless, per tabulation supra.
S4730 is 1.10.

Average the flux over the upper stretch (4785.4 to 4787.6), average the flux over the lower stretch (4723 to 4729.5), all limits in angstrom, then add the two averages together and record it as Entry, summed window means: 44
